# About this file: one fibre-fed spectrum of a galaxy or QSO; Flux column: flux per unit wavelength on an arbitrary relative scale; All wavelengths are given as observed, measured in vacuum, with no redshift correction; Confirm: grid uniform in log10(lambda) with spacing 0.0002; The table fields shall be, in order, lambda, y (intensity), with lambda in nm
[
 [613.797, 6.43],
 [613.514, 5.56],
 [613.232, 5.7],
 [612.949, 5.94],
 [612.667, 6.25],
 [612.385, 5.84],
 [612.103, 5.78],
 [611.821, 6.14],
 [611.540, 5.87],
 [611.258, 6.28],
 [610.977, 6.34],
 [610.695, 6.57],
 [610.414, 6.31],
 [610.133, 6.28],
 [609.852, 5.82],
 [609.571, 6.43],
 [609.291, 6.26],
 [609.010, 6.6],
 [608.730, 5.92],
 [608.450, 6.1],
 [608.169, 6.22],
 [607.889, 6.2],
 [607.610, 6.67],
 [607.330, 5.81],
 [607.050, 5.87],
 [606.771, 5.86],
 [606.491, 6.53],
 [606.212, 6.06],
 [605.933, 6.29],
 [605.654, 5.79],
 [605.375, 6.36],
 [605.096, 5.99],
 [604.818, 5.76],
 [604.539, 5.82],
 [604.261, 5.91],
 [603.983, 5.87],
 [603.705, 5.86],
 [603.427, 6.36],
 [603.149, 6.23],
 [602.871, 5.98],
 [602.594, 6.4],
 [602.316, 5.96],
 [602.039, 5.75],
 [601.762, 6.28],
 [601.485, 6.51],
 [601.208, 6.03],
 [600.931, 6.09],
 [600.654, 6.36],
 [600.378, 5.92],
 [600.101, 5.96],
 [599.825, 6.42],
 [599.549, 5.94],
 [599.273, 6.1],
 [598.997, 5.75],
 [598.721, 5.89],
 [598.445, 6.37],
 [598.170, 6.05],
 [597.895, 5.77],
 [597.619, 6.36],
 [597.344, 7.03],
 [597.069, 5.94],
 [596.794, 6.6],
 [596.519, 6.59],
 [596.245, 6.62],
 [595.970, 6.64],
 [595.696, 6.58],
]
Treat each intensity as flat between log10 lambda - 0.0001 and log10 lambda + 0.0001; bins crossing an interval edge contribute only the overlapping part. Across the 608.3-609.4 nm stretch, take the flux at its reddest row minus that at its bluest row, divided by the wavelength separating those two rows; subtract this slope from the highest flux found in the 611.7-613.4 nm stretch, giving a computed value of 6.06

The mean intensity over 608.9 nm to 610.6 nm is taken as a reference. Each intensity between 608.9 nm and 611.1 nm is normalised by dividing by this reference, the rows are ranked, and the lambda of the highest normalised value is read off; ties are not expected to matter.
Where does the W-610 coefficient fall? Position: 609.010 nm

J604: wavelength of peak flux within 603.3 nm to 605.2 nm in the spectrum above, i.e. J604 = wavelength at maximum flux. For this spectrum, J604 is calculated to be 603.427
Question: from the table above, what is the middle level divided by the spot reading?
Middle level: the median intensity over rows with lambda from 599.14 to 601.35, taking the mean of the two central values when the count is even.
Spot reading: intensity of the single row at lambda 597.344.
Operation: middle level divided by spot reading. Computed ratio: 0.86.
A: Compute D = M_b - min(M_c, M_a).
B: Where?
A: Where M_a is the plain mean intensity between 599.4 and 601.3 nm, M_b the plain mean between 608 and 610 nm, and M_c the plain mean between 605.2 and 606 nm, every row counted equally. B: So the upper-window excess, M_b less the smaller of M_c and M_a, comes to 0.09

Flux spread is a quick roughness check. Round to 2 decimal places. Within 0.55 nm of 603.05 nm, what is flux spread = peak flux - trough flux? 0.42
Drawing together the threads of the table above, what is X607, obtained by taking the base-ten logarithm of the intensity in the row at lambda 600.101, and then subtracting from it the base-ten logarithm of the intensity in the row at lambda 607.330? 0.011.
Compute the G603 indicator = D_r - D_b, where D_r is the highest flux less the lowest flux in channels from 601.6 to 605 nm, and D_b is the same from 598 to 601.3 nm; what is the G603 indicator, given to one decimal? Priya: 0.0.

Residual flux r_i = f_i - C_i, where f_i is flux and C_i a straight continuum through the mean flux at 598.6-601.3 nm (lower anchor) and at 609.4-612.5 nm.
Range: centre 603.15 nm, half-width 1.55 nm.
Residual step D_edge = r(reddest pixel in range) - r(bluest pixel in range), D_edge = -0.49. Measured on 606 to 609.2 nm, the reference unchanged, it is 0.51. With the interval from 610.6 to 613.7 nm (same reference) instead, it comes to -1.04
